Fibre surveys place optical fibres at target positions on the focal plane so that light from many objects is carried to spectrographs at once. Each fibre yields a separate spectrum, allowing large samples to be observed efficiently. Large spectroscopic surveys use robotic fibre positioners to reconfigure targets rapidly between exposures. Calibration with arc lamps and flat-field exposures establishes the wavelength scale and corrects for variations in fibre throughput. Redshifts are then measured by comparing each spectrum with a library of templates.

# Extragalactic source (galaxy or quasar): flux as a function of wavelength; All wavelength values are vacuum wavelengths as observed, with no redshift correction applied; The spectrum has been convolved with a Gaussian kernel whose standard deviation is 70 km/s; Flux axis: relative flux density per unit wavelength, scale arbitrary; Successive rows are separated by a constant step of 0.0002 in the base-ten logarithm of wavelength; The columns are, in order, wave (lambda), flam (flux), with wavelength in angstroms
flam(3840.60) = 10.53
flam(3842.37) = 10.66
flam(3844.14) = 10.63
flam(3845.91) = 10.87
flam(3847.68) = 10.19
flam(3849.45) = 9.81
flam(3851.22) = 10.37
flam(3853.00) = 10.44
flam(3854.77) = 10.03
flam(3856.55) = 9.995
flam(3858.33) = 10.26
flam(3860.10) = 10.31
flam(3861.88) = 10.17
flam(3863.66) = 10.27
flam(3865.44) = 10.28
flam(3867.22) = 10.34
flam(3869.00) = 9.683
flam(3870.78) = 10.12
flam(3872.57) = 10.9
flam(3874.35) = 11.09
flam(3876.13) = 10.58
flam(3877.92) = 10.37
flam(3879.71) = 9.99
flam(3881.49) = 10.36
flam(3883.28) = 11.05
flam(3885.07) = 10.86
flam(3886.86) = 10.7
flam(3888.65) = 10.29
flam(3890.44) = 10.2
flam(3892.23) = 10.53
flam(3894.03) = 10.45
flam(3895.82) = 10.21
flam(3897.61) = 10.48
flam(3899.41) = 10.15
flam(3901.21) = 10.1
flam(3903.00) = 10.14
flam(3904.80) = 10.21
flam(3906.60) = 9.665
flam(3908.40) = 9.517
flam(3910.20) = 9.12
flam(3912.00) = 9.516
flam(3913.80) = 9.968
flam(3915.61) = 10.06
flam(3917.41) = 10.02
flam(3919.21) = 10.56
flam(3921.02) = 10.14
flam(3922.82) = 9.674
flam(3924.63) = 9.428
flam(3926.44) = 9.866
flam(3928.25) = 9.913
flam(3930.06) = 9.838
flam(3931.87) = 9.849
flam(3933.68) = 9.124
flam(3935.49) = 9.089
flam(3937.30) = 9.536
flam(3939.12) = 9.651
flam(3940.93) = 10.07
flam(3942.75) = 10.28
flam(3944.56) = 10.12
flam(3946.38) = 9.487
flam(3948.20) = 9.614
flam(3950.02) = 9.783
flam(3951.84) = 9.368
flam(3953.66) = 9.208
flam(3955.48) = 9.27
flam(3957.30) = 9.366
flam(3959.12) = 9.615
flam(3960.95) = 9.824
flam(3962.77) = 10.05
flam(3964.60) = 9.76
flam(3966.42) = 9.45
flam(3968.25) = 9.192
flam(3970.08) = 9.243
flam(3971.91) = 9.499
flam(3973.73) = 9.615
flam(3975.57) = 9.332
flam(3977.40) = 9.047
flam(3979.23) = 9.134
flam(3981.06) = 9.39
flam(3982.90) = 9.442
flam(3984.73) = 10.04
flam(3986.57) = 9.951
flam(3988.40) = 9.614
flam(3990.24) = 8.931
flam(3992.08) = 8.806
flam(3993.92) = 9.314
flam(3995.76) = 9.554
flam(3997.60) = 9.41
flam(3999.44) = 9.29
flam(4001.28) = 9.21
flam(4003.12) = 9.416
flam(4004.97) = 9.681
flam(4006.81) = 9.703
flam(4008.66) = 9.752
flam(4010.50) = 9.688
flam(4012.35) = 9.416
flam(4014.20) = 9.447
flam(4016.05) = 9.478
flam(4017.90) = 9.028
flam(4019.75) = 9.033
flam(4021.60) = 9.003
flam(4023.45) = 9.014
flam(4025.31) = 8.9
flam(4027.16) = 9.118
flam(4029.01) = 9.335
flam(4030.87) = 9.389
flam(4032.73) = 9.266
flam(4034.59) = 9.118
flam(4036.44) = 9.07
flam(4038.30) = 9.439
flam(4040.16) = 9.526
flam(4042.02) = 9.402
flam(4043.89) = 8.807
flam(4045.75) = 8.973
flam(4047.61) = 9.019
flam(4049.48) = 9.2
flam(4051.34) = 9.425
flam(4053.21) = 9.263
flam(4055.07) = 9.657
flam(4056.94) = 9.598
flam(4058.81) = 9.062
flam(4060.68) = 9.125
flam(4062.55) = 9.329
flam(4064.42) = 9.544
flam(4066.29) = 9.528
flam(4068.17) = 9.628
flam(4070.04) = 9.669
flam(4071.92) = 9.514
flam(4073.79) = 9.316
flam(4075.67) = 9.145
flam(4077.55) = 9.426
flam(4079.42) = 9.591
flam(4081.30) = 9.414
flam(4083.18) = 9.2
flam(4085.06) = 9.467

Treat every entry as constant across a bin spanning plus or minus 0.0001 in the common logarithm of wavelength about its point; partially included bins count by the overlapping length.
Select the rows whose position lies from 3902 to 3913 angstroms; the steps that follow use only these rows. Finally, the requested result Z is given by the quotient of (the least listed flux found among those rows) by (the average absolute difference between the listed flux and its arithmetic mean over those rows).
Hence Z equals 28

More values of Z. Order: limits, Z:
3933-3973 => 33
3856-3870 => 60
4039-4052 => 39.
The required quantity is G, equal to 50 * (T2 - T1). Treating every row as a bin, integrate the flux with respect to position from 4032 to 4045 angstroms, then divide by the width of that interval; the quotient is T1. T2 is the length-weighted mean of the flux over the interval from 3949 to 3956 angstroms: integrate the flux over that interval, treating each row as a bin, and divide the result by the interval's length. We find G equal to 9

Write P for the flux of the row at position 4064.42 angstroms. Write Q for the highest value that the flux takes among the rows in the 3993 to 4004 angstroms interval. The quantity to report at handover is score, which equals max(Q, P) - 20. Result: -10.4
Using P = 9.544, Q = 9.554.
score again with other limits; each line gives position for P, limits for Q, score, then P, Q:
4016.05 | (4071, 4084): -10.4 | 9.478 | 9.591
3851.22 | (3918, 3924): -9.4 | 10.37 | 10.56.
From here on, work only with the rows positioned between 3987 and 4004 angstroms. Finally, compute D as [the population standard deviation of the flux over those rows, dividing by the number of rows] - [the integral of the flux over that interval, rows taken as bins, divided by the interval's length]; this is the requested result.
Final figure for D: -9.1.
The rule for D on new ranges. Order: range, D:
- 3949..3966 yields -9.3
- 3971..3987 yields -9.2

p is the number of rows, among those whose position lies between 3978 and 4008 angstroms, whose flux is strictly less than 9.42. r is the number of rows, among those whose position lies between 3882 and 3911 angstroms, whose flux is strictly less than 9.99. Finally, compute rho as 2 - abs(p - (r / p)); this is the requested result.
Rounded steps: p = 9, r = 3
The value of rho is -6.7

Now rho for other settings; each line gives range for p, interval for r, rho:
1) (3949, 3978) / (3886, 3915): -5.4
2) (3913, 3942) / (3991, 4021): -4.0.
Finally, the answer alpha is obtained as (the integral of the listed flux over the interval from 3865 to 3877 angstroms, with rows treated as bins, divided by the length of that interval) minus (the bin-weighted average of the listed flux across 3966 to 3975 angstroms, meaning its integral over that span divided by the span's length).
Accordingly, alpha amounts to 1.0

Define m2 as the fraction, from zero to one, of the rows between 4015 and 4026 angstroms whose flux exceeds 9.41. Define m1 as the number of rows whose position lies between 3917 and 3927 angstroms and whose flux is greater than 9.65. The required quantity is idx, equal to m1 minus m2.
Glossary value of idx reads 4.8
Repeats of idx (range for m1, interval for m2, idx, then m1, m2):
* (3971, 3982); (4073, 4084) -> -0.5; 0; 0.5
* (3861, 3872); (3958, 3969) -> 5.2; 6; 0.8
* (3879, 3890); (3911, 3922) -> 5.0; 6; 1.0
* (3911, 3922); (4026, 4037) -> 5.0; 5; 0.0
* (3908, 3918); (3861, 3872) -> 2.0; 3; 1.0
